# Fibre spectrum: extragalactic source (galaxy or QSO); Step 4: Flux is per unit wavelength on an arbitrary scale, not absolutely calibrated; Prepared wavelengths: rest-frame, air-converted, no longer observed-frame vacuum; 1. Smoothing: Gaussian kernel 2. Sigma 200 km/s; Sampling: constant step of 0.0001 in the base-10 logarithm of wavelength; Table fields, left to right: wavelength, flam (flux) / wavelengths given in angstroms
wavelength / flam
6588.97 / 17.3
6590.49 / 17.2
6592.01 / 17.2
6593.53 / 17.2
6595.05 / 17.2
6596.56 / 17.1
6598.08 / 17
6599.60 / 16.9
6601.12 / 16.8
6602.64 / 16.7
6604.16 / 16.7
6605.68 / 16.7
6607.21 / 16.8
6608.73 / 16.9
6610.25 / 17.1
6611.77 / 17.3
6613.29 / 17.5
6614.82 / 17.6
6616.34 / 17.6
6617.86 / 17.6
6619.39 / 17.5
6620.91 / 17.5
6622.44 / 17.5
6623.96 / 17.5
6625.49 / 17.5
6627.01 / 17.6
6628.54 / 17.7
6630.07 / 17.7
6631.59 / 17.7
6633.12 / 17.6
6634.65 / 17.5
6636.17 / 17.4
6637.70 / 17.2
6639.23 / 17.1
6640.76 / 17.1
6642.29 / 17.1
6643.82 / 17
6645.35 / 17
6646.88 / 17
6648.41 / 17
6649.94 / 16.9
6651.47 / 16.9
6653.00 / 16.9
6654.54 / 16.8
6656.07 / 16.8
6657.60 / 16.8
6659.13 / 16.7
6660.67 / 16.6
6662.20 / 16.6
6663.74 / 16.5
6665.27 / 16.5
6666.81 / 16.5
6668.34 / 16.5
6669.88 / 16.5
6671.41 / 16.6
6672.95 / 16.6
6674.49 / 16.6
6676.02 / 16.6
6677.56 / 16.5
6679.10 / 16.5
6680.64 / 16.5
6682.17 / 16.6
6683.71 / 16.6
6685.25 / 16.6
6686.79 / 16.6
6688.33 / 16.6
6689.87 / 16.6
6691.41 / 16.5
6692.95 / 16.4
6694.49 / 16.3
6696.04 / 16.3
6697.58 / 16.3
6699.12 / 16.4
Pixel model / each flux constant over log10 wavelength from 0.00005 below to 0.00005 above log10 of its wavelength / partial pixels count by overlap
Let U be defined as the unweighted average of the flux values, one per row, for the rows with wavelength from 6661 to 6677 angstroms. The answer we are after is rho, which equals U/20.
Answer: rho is 0.83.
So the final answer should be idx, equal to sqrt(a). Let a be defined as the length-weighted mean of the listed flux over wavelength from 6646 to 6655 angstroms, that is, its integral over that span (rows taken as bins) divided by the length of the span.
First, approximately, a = 16.9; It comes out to 4.113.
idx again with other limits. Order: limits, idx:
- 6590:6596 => 4.148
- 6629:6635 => 4.199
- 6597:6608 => 4.098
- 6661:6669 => 4.066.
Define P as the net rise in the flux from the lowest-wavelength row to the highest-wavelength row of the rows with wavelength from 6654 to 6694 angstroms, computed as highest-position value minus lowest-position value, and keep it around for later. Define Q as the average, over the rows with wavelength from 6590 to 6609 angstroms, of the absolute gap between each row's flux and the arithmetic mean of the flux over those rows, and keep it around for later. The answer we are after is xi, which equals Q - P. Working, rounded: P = -0.40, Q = 0.18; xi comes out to 0.58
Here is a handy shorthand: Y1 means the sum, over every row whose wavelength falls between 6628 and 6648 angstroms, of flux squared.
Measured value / 3899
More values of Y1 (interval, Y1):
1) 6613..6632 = 4016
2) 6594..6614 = 3748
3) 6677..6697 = 3543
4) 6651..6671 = 3609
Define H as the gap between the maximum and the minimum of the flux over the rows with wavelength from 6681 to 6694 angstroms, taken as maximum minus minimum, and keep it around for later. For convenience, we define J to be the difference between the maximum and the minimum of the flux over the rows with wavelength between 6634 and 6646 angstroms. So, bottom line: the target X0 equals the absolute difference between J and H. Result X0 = 0.30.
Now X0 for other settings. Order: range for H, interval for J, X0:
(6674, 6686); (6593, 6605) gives 0.40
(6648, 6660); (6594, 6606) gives 0.20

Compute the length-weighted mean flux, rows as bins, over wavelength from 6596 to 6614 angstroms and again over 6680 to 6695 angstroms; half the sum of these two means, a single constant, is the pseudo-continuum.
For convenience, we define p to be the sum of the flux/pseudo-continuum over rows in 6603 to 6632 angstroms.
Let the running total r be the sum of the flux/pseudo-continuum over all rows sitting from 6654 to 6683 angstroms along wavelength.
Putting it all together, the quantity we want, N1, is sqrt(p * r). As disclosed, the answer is 19.3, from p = 19.7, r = 18.8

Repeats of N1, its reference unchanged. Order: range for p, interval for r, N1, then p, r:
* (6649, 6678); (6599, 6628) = 19.2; 18.9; 19.5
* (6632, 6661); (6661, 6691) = 19.0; 19.3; 18.8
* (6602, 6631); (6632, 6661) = 19.5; 19.6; 19.3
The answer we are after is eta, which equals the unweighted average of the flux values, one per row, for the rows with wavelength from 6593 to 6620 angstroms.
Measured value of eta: 17.1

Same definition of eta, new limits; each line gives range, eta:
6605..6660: 17.2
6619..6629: 17.5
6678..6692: 16.6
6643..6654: 17.0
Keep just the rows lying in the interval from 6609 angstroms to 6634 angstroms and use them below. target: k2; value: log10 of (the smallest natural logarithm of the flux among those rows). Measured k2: 0.453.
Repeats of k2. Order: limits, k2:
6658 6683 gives 0.448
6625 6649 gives 0.452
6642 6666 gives 0.448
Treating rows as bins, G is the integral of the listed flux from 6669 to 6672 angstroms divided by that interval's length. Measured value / 16.6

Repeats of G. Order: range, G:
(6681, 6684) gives 16.6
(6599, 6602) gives 16.8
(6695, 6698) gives 16.3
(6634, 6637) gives 17.5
